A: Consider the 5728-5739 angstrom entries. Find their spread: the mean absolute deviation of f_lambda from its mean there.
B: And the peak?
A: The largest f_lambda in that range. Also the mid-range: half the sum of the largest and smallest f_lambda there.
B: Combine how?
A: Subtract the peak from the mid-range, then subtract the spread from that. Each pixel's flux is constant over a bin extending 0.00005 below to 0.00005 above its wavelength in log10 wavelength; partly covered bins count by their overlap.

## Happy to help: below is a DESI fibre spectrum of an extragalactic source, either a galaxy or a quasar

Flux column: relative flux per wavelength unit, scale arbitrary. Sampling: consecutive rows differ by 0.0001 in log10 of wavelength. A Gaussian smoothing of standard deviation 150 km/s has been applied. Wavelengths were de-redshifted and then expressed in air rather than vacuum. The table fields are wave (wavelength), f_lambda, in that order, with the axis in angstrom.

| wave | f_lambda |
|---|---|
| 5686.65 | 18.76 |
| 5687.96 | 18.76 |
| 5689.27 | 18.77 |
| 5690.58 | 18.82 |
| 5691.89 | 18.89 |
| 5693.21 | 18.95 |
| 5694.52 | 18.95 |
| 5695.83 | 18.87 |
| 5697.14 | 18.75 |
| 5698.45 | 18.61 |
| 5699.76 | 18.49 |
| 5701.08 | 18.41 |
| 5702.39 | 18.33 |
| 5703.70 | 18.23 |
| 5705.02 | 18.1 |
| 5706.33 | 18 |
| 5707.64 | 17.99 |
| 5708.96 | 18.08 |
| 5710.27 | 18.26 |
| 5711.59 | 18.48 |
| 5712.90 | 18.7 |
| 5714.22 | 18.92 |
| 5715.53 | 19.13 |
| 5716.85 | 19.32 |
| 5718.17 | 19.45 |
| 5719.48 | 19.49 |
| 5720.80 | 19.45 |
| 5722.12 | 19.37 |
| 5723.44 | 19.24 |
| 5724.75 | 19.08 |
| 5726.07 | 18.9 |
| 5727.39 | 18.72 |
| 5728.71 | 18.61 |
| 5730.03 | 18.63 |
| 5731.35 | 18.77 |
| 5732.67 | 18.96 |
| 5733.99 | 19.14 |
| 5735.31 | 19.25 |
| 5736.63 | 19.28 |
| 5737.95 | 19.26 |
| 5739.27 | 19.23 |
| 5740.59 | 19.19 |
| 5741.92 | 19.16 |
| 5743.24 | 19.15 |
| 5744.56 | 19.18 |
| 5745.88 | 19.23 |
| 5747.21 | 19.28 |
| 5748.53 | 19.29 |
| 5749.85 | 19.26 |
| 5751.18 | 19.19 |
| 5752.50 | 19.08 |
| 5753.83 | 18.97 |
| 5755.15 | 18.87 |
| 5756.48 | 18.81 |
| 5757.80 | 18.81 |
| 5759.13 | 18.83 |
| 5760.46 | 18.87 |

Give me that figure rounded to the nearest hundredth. -0.58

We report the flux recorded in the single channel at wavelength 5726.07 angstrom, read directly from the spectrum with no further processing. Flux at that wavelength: 18.9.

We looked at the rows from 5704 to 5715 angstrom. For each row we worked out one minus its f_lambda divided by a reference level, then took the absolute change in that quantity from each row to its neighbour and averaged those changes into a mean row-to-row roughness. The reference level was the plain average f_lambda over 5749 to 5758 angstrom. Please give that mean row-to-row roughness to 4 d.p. 0.0078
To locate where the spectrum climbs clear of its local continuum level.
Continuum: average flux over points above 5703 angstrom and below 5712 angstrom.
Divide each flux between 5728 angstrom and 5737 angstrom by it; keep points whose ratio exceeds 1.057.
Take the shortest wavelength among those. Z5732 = 5735.31 angstrom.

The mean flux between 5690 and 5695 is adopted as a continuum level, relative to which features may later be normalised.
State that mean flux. 18.9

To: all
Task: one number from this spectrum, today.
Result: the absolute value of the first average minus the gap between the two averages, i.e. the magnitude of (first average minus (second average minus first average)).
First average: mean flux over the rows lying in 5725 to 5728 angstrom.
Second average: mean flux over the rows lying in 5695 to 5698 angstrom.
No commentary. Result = 18.8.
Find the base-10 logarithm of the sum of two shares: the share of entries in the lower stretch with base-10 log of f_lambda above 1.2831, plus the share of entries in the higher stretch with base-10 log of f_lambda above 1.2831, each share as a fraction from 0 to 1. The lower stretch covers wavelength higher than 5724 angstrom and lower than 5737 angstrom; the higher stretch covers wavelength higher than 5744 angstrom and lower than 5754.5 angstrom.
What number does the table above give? -0.2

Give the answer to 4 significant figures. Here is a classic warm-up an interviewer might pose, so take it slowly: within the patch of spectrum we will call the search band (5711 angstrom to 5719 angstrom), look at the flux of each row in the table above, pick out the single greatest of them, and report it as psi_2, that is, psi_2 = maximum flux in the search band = 19.45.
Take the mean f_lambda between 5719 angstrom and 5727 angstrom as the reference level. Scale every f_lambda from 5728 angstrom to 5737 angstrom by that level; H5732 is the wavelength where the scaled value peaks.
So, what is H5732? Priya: 5736.63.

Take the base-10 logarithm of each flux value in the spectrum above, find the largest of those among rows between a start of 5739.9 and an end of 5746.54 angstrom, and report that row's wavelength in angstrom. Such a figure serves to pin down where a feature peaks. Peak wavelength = 5745.88 angstrom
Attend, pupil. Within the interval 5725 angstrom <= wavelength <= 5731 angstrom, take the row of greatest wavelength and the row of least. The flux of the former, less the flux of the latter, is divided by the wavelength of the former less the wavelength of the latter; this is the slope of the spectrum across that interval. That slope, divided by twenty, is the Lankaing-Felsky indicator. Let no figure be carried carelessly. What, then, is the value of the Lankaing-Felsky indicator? -0.0034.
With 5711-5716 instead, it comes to 0.0082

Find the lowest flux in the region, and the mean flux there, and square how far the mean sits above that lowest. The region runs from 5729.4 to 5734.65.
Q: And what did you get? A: 0.060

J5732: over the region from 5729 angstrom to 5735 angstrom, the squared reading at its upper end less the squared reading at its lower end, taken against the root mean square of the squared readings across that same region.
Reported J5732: 0.054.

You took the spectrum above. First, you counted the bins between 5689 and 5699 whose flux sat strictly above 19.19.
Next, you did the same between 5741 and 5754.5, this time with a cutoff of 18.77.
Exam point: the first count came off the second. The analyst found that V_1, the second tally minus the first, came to 10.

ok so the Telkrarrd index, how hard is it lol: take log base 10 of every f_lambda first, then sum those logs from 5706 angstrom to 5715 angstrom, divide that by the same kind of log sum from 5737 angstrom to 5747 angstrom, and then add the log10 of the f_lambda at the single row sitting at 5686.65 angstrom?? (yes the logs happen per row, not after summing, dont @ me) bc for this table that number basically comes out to 2.258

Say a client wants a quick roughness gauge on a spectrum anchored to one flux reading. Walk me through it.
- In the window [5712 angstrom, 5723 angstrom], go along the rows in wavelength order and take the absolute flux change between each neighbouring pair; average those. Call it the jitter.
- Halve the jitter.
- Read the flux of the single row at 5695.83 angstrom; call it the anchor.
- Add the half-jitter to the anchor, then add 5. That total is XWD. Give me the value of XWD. 23.9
